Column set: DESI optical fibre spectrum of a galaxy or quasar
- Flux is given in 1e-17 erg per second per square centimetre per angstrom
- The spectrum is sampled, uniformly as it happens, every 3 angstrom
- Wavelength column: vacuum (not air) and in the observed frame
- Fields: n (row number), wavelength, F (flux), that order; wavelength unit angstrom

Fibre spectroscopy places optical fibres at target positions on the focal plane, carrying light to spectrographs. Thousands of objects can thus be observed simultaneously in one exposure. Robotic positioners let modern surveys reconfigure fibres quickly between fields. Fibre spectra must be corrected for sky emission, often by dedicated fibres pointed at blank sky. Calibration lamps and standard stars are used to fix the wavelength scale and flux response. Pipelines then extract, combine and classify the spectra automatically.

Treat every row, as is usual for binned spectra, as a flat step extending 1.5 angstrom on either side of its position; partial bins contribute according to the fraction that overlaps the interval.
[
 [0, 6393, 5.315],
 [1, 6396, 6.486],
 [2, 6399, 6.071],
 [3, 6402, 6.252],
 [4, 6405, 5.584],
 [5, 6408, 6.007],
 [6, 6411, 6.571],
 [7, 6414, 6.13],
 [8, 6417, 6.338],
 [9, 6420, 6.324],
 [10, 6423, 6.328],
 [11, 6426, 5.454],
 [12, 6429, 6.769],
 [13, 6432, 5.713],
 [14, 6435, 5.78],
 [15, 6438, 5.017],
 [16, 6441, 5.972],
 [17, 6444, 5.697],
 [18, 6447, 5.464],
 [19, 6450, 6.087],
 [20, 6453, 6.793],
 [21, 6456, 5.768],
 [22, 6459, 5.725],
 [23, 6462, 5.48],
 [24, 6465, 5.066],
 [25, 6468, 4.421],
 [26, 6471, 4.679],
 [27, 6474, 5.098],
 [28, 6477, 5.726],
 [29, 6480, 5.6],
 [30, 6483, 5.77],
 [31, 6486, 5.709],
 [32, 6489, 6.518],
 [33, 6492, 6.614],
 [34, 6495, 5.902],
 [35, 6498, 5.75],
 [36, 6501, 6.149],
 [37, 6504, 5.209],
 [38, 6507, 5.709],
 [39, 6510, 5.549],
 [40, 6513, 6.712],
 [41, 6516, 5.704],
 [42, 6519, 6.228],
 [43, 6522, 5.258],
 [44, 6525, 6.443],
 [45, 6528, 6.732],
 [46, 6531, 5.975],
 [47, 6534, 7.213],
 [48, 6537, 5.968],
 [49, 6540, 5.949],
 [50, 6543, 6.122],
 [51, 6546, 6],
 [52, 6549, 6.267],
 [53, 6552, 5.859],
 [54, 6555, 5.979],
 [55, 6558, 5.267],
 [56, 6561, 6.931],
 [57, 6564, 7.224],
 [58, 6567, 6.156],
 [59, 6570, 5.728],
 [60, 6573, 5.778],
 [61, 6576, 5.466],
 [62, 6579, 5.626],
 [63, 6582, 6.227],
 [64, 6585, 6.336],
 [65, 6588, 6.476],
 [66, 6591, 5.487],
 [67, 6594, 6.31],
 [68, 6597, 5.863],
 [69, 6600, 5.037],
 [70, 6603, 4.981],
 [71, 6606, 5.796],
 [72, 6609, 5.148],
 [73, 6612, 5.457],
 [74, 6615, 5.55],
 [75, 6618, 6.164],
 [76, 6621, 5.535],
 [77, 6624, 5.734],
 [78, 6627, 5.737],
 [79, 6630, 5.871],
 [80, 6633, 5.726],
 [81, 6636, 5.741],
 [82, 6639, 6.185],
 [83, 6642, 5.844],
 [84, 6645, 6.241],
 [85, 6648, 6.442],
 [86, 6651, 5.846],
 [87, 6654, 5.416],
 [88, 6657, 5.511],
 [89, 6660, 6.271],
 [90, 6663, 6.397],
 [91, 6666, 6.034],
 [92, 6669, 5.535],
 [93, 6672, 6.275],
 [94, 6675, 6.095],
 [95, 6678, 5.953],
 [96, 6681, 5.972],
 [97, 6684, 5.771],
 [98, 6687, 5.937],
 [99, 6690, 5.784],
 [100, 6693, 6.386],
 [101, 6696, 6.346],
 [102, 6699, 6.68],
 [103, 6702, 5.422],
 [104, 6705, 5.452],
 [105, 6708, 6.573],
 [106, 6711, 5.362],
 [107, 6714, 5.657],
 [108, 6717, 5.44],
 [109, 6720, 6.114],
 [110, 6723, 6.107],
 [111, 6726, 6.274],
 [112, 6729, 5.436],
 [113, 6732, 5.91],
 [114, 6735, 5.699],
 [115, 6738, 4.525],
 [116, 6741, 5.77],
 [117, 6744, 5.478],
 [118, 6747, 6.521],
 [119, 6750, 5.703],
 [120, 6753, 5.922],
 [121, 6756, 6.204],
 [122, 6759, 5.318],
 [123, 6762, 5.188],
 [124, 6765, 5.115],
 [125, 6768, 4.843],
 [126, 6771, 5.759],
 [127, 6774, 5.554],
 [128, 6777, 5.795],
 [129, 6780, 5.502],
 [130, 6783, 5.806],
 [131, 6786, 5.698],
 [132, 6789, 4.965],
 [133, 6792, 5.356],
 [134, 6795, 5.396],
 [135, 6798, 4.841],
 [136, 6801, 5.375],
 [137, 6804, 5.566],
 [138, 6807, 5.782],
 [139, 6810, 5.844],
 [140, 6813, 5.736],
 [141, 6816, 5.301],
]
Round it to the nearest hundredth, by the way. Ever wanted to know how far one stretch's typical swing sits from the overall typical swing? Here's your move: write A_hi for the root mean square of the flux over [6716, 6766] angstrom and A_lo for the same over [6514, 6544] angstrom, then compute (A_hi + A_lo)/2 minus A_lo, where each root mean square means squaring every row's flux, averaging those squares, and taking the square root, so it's -0.24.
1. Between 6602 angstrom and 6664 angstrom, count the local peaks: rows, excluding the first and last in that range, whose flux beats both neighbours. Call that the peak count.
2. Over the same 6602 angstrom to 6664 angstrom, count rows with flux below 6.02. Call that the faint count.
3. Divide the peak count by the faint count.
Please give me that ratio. 0.33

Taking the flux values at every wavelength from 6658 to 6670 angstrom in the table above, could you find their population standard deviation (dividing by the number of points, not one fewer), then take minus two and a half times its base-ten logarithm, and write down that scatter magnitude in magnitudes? 1.2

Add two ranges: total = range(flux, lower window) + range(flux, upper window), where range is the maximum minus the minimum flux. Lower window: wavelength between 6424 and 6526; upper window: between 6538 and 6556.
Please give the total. 2.78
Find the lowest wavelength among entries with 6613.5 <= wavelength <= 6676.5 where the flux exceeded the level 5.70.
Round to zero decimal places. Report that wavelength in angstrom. 6618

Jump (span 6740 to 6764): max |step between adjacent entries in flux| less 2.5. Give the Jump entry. -1.5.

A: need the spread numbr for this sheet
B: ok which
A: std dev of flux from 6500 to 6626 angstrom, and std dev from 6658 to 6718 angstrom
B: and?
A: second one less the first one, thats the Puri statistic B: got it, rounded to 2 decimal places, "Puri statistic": -0.14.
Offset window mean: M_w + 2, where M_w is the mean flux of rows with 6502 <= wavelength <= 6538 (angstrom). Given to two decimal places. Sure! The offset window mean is 8.06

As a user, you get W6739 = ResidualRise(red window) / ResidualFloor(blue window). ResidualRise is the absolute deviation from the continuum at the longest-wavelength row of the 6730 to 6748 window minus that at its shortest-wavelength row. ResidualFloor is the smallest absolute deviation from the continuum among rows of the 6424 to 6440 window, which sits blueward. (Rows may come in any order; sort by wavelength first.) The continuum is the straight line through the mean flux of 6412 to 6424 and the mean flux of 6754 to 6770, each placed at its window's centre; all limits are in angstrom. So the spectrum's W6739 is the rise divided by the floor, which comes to 1.4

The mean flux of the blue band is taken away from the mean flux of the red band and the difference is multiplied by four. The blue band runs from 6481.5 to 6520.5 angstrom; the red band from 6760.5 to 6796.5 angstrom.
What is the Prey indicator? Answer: -2.2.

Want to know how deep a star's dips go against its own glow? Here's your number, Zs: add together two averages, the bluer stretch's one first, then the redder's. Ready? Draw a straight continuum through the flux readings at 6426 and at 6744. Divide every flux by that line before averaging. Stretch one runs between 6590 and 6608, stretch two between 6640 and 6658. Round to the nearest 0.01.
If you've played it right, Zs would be 2.10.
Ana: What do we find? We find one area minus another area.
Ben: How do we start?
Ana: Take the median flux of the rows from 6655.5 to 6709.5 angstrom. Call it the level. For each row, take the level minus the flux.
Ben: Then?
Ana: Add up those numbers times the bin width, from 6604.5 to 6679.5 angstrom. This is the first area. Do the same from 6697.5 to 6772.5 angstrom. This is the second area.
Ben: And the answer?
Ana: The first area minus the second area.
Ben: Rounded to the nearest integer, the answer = -12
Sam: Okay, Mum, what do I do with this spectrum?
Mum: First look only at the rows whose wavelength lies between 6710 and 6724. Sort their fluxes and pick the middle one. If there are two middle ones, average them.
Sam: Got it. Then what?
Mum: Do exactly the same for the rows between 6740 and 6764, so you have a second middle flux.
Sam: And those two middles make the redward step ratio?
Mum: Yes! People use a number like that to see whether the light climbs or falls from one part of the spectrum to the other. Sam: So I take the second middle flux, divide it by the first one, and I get 1.01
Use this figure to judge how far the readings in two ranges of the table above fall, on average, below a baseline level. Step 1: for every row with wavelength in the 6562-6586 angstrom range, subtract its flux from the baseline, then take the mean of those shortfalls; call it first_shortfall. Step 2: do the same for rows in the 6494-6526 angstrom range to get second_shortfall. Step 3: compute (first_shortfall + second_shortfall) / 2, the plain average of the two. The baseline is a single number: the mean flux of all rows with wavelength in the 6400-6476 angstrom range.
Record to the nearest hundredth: -0.19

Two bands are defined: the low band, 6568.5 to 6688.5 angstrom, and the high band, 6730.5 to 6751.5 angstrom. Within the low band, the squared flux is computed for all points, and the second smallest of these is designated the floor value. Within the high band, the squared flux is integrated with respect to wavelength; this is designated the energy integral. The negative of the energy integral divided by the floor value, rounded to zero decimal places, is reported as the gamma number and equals -27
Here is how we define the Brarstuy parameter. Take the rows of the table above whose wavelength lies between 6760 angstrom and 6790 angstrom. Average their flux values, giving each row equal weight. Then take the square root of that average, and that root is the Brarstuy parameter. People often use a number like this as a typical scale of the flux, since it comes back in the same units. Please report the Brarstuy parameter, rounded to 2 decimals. 2.33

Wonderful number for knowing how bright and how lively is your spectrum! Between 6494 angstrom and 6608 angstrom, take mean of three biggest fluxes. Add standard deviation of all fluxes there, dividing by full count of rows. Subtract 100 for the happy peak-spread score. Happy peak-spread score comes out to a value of -92.3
